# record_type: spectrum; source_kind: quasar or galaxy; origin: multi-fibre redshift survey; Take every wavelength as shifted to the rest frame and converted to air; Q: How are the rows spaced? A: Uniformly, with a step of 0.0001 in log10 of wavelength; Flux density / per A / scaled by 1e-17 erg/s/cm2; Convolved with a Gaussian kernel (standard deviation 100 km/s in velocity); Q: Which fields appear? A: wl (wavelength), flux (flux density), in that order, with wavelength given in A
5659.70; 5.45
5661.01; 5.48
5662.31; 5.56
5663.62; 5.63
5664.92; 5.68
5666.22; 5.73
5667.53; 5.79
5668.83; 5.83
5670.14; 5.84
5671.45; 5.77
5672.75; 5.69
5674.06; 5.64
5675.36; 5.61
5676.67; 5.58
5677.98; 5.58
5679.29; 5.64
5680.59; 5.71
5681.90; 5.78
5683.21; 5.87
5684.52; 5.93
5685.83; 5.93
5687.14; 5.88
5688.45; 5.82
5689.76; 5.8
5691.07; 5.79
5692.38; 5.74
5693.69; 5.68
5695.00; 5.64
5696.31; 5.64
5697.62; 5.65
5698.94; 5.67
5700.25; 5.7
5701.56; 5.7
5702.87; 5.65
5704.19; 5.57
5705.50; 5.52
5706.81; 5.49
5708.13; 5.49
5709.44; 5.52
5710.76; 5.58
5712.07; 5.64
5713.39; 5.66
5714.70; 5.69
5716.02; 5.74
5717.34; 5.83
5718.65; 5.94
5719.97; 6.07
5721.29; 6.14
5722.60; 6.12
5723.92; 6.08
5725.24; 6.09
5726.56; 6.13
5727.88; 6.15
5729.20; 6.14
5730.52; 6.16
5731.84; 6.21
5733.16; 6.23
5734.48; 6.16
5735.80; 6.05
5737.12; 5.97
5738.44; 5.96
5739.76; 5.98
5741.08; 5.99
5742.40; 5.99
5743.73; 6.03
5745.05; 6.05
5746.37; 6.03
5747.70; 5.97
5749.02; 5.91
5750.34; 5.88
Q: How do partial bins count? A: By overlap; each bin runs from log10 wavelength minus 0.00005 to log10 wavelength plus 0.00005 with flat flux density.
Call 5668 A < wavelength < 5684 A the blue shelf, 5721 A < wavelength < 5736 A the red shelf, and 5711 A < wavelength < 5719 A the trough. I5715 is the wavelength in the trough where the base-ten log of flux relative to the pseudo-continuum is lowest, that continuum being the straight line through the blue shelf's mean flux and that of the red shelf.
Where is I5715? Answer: 5712.07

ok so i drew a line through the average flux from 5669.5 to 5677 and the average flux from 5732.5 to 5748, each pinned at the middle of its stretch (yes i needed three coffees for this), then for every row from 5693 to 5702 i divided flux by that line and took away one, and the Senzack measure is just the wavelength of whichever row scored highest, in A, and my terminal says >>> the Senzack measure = 5693.69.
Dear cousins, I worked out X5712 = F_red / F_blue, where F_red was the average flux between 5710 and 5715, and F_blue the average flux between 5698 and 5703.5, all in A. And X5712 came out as 0.99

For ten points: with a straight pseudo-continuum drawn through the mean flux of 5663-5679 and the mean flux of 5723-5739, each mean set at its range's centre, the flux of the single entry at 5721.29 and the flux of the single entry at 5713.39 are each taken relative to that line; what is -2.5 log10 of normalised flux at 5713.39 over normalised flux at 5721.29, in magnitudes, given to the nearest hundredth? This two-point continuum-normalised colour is 0.08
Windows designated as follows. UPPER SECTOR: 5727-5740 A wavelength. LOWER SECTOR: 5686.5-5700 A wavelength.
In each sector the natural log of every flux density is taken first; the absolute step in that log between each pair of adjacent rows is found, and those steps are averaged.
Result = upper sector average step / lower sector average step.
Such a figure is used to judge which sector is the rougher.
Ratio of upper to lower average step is 1.4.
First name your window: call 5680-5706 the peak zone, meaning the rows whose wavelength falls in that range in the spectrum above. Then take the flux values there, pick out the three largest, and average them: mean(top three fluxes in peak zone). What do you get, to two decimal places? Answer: 5.91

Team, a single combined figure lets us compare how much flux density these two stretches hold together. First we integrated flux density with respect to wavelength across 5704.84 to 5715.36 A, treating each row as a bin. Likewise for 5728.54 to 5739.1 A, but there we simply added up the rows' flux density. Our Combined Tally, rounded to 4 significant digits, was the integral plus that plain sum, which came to 107.5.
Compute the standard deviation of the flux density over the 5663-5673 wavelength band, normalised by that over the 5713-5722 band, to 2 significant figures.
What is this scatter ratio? 0.40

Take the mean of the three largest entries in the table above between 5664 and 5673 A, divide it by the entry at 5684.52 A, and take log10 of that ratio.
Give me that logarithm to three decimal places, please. -0.008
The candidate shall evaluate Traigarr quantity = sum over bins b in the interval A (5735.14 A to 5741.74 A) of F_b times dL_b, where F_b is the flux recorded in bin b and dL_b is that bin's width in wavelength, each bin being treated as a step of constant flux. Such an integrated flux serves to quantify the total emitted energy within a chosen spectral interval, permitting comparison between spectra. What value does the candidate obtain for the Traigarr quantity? 39.6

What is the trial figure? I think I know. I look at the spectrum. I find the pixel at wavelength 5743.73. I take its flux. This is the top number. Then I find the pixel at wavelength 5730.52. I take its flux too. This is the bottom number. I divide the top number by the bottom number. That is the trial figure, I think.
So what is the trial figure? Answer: 0.98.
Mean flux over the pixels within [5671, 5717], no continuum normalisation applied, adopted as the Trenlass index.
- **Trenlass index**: 5.69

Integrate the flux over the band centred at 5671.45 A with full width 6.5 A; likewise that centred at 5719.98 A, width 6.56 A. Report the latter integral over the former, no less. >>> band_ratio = 1.06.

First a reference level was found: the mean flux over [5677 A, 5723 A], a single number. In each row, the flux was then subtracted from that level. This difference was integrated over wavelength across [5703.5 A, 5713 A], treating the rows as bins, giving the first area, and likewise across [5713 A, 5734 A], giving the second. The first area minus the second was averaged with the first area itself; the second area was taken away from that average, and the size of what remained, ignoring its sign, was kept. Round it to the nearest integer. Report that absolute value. 11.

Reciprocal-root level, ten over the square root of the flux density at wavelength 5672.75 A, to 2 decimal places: 4.19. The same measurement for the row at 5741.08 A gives 4.09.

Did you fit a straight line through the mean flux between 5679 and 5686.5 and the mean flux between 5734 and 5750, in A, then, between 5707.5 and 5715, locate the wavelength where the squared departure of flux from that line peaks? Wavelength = 5708.13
